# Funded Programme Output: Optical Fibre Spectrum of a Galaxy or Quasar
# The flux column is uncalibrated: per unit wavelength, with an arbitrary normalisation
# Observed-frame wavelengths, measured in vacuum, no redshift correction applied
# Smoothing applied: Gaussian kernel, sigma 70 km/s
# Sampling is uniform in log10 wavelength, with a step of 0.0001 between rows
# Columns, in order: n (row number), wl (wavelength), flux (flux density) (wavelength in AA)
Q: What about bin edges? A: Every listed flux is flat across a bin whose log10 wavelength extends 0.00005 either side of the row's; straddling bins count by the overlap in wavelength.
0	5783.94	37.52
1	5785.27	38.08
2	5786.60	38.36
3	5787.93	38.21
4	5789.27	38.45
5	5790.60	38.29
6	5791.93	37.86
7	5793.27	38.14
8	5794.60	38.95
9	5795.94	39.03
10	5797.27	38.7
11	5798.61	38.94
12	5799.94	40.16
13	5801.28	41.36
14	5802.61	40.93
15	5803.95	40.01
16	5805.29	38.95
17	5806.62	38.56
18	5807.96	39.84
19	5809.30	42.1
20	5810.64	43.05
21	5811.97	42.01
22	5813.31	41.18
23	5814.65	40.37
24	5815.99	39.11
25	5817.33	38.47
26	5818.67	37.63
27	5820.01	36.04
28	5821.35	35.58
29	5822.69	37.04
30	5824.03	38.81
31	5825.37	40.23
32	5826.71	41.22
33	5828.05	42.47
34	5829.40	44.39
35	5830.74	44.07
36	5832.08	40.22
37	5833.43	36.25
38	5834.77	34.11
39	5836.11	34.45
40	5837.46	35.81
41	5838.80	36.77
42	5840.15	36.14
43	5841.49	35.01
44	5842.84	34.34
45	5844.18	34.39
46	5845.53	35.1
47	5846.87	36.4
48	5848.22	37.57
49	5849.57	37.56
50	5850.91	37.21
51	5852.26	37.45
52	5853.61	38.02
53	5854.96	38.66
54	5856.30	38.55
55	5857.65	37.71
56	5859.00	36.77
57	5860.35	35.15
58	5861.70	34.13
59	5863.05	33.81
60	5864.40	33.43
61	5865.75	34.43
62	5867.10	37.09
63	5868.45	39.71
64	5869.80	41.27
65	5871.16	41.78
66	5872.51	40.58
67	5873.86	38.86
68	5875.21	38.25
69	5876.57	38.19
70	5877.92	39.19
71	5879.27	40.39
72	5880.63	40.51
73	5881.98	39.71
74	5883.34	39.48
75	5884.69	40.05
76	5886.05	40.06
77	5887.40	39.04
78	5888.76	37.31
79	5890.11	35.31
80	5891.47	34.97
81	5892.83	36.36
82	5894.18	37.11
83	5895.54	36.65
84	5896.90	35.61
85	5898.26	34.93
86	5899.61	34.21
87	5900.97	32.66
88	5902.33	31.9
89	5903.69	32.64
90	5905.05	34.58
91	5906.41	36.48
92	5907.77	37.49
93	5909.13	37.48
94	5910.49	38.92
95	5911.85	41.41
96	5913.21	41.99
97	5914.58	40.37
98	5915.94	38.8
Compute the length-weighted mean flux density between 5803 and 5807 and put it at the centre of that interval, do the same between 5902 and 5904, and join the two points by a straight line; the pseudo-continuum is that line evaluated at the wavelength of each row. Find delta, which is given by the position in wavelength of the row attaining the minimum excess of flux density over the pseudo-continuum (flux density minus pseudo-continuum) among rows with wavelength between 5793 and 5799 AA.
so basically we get 5793.27 AA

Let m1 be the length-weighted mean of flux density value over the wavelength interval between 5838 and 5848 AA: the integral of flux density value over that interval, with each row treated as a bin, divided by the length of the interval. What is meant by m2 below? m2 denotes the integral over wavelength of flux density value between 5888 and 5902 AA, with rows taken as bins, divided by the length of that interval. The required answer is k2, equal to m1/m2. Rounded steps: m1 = 35.6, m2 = 35.4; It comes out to 1.00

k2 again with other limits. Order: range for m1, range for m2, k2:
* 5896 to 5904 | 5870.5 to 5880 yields 0.85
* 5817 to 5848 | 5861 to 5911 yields 1.01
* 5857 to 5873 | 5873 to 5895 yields 0.97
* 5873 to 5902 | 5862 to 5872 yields 1.01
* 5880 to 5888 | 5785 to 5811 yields 1.01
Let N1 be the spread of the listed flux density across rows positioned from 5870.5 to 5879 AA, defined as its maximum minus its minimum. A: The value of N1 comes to 3.6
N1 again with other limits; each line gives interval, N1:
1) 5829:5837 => 10.3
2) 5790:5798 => 1.2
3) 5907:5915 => 4.5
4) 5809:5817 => 3.9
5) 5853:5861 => 3.5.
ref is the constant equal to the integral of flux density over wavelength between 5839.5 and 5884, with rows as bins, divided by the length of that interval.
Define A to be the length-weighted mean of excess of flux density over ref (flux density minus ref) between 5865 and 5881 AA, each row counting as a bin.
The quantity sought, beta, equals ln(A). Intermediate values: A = 1.65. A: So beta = 0.5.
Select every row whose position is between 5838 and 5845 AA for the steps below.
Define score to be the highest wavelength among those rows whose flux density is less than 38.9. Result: 5844.18 AA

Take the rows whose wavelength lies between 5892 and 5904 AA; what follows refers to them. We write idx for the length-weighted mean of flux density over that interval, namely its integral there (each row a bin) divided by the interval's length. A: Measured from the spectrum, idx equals 35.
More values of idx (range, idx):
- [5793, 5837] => 39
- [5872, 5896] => 38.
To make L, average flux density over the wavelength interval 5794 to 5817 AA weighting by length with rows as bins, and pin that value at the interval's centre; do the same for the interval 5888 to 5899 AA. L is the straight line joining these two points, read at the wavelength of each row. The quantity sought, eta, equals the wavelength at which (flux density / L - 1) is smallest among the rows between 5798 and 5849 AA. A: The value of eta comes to 5834.77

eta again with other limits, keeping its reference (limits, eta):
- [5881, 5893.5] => 5891.47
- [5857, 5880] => 5864.40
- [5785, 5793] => 5785.27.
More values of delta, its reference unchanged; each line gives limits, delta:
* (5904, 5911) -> 5905.05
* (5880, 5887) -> 5883.34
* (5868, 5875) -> 5873.86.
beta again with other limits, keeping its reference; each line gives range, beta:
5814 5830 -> 0.6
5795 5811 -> 0.9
